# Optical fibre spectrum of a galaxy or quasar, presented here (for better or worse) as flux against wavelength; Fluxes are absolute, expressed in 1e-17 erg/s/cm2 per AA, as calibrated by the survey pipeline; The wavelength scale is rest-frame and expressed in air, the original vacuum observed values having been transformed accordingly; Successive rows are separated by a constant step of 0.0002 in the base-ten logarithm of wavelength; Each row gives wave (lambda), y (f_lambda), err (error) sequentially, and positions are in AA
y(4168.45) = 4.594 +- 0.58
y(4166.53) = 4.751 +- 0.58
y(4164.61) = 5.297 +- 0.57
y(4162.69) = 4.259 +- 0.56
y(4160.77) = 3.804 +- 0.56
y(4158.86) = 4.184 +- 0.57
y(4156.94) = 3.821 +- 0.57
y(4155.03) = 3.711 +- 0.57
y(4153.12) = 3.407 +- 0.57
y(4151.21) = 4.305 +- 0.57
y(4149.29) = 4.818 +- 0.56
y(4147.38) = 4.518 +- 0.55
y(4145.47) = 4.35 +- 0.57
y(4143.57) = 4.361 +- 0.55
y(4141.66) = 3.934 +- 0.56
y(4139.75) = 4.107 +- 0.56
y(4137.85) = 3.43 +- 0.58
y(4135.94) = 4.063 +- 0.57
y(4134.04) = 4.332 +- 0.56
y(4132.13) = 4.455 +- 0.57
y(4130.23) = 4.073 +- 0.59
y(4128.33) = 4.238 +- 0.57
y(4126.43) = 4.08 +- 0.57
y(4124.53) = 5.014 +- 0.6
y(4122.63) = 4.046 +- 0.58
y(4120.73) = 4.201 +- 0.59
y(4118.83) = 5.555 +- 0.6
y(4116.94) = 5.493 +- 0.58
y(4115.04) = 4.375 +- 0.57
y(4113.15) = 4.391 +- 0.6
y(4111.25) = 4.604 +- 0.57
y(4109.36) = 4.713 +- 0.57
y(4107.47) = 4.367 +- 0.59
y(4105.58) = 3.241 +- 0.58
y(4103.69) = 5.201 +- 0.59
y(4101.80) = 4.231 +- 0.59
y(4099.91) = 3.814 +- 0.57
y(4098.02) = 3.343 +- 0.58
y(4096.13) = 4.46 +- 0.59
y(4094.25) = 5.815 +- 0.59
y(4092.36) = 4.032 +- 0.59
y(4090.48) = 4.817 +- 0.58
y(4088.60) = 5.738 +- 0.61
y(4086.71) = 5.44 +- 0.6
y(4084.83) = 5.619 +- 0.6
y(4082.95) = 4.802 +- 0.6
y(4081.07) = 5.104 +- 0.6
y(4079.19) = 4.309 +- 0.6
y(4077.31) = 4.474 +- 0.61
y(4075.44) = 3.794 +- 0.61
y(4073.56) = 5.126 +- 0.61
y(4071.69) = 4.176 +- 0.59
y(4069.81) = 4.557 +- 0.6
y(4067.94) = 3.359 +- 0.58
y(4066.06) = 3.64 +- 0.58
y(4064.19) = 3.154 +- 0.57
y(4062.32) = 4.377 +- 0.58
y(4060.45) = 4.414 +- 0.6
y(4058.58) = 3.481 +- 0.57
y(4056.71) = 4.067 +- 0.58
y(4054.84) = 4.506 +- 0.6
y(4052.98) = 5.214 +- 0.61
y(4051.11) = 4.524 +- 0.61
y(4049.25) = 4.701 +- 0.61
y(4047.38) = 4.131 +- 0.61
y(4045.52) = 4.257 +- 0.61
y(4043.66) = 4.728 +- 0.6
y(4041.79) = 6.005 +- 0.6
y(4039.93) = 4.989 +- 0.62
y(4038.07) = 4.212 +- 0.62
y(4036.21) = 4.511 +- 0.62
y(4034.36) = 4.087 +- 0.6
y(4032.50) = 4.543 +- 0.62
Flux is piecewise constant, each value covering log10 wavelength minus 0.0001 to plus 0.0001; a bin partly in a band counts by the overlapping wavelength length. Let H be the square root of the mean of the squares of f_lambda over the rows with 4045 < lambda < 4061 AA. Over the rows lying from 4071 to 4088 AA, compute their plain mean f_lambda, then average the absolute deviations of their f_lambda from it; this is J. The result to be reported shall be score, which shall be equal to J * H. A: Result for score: 2.2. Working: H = 4.39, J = 0.51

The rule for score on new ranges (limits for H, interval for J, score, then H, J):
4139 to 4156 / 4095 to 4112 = 2.1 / 4.19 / 0.50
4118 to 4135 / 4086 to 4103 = 3.3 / 4.47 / 0.73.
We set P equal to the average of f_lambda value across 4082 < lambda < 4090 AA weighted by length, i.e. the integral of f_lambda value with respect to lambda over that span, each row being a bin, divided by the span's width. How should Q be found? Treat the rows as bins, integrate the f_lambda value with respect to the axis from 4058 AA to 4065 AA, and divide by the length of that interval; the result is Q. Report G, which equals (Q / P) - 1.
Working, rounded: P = 5.4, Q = 3.89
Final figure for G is -0.28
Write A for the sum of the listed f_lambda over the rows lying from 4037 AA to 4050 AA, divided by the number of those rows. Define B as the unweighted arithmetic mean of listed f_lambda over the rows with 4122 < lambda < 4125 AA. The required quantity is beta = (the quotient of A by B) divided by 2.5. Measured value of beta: 0.417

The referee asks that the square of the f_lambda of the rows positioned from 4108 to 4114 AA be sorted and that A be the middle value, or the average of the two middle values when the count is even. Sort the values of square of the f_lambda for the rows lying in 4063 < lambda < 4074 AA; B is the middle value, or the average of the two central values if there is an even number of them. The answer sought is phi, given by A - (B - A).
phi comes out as 27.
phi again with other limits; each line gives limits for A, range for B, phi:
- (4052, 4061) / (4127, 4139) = 22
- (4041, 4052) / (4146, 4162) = 27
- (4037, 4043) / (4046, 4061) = 30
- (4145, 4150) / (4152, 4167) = 25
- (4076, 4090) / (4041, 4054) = 30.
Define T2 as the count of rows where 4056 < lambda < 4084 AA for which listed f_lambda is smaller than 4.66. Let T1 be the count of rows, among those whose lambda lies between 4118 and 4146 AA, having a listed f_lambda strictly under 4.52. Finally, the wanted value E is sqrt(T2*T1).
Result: 12.5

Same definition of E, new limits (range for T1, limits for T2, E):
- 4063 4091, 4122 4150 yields 9.5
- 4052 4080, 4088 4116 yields 11.0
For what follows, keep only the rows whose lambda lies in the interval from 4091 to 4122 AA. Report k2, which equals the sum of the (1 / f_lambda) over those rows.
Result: 3.66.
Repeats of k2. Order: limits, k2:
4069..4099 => 3.46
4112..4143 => 3.72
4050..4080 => 3.89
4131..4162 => 3.94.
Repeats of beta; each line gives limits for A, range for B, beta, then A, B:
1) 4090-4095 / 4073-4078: 0.438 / 4.89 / 4.46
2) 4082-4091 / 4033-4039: 0.495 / 5.28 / 4.27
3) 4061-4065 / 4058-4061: 0.382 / 3.77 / 3.95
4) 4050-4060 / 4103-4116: 0.395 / 4.36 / 4.41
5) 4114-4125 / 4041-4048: 0.400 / 4.78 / 4.78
